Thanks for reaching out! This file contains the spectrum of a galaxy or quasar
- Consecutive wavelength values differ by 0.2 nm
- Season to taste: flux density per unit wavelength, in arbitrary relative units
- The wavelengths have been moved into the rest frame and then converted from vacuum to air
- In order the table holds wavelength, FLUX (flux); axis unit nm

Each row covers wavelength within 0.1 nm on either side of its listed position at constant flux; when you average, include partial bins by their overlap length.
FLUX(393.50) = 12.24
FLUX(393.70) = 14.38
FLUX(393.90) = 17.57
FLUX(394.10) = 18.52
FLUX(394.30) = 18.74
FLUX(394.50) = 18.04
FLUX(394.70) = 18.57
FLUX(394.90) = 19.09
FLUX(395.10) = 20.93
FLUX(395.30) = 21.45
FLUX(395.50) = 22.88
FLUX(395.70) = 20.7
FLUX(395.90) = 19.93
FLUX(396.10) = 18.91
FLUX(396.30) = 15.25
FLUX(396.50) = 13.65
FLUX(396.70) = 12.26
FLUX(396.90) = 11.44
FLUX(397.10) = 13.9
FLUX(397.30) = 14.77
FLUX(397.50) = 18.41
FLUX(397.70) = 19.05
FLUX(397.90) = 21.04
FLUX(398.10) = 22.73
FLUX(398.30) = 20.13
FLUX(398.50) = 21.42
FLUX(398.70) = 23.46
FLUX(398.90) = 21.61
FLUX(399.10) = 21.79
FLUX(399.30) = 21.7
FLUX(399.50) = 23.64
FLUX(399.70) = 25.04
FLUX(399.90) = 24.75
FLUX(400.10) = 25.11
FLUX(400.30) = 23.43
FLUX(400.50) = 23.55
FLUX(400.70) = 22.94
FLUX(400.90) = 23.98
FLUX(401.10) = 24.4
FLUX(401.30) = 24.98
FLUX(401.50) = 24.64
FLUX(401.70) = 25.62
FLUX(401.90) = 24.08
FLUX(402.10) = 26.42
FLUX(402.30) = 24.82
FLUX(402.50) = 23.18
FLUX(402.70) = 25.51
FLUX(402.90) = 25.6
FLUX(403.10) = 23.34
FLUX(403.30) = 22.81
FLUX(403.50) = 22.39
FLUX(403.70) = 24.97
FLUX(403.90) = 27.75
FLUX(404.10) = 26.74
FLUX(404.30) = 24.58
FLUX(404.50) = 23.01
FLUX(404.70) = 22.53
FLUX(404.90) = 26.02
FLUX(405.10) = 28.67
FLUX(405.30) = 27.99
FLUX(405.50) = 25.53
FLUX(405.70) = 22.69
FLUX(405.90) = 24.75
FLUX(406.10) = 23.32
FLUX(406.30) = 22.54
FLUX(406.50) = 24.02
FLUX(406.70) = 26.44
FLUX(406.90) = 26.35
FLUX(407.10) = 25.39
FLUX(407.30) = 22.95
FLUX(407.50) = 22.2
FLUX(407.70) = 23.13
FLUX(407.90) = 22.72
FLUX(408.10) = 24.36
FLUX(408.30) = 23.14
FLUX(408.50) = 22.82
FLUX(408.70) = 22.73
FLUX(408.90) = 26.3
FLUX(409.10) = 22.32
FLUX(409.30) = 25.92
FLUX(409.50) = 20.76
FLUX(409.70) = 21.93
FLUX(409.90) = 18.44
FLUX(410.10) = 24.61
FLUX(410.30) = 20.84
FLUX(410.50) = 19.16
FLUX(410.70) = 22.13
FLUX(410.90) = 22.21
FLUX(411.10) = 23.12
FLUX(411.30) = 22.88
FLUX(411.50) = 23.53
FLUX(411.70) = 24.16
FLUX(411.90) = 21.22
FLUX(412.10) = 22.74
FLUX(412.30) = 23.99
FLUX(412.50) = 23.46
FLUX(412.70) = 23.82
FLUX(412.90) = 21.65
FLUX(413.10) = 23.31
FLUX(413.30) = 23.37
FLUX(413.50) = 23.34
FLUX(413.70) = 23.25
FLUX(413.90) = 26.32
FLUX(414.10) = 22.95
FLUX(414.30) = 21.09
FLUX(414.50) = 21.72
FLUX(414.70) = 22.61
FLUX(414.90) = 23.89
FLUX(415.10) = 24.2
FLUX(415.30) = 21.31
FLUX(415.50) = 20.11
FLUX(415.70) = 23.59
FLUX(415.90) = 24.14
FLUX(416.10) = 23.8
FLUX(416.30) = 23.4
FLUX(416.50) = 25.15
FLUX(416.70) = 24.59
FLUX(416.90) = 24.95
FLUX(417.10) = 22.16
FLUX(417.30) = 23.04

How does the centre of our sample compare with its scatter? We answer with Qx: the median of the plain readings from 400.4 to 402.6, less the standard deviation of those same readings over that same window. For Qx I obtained 23.4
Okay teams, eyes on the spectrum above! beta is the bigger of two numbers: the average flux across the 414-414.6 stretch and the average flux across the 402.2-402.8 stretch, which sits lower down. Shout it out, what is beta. 24.5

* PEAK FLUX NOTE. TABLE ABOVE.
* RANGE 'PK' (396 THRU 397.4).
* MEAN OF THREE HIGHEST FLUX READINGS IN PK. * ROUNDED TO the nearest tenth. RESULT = 16.3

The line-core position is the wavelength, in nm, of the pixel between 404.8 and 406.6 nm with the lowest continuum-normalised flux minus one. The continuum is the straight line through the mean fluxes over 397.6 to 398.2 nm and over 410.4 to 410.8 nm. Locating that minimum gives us 406.30 nm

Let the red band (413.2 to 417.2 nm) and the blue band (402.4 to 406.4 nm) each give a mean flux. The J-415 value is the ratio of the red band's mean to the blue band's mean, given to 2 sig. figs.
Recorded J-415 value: 0.94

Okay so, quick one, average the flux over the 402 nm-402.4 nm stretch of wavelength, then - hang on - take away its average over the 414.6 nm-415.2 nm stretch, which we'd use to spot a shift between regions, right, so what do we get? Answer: 2.1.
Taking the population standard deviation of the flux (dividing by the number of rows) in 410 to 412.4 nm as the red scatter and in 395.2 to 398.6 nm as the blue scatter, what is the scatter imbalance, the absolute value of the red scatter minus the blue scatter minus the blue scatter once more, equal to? 5.8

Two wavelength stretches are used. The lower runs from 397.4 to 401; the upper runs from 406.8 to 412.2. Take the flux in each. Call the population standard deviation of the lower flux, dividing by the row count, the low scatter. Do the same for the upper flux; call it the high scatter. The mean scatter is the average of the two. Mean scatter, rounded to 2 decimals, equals 1.88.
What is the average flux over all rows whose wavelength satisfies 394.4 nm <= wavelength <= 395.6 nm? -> 20.2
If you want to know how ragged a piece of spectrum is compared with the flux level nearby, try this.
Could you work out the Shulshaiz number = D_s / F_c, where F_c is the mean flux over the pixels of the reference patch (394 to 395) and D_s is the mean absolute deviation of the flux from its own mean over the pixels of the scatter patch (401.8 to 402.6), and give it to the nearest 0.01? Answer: 0.05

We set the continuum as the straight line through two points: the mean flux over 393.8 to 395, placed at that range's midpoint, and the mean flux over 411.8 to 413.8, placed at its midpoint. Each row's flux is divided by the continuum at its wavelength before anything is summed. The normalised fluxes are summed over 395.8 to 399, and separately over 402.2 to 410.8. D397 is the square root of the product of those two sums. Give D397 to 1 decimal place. 26.8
